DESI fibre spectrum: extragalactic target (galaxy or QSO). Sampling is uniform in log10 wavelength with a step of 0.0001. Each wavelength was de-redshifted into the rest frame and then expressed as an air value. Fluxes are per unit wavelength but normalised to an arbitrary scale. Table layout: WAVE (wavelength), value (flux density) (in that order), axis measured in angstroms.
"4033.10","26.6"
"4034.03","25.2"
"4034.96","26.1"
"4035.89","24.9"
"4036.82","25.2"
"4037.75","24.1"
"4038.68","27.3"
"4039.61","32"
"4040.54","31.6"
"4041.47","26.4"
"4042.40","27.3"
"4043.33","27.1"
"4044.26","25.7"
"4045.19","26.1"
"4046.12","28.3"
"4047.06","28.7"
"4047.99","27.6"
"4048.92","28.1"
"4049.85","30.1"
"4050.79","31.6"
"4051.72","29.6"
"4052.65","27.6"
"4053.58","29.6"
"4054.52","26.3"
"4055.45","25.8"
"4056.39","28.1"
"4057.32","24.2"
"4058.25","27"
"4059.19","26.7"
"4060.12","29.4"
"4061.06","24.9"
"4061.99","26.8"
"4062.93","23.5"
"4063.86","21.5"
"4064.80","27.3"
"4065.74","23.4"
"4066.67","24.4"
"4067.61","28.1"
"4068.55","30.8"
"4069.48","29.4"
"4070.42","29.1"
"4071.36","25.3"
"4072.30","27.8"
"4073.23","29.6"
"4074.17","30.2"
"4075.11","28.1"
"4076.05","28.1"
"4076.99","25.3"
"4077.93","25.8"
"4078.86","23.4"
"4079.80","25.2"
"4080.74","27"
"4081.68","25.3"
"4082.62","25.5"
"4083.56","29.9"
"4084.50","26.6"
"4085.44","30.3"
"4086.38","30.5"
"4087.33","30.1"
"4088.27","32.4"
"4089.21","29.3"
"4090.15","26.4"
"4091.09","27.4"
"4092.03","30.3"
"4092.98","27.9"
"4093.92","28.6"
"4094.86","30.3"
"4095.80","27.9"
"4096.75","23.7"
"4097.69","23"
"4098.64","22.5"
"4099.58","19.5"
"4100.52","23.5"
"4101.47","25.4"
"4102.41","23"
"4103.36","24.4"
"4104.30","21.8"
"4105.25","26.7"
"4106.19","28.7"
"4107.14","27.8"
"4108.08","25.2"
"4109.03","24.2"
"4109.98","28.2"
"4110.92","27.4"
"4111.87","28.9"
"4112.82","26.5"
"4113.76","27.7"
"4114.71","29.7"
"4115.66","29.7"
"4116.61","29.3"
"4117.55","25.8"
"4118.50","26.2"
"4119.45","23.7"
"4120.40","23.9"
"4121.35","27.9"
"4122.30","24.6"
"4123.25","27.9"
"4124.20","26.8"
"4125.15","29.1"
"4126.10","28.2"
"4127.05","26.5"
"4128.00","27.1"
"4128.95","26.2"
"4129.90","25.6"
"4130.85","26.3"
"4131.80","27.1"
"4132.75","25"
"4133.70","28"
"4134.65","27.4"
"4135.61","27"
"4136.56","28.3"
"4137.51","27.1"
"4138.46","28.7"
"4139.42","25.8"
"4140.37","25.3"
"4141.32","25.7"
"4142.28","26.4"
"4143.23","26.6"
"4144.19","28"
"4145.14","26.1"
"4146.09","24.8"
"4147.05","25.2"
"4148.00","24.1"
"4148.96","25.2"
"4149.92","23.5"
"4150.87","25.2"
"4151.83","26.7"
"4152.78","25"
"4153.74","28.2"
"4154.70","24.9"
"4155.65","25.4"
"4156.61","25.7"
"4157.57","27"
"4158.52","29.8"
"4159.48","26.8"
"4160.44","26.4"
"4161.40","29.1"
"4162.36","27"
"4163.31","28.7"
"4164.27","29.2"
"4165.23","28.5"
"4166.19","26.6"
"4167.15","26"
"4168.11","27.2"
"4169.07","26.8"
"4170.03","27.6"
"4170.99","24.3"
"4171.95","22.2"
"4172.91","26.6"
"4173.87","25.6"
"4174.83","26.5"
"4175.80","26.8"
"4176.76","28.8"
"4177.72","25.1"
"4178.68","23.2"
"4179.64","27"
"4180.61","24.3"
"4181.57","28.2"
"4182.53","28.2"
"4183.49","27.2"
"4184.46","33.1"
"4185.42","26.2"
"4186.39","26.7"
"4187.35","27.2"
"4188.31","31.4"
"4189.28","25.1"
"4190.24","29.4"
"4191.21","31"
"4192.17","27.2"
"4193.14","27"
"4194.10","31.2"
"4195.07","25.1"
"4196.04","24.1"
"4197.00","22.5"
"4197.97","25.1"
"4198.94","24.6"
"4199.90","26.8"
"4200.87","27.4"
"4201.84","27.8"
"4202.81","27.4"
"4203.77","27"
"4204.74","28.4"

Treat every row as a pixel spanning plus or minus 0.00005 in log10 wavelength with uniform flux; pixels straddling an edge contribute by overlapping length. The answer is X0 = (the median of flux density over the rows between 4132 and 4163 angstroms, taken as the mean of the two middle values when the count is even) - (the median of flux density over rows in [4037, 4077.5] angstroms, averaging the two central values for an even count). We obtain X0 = -1.2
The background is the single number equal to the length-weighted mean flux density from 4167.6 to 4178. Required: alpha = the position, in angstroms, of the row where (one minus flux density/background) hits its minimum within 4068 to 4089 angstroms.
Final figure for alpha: 4088.27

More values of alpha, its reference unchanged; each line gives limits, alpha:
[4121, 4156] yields 4125.15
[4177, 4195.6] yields 4184.46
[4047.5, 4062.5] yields 4050.79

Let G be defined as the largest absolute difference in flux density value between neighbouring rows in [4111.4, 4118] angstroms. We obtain 3.5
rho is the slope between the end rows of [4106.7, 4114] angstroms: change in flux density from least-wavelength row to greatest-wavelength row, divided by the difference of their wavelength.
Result 0.0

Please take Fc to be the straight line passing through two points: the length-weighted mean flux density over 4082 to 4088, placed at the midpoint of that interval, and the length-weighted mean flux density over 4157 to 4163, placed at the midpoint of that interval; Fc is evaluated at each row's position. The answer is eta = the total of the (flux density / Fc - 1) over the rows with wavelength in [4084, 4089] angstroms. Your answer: 0.2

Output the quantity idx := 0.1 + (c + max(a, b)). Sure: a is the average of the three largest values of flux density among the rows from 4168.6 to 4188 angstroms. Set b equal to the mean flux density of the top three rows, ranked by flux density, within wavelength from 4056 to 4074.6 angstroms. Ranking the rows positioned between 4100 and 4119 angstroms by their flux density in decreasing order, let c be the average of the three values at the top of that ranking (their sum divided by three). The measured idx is 59.9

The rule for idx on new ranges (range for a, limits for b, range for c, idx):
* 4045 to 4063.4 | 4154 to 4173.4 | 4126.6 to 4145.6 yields 58.9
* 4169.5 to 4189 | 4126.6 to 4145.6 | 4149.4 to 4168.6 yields 60.6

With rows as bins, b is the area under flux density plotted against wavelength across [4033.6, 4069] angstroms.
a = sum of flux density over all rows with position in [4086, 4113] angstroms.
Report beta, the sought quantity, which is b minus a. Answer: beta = 186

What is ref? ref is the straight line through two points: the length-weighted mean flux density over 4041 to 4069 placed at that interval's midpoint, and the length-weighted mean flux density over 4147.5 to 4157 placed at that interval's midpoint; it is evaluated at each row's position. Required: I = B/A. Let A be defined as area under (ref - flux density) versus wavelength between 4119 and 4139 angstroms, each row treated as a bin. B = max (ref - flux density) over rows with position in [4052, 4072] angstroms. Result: -0.27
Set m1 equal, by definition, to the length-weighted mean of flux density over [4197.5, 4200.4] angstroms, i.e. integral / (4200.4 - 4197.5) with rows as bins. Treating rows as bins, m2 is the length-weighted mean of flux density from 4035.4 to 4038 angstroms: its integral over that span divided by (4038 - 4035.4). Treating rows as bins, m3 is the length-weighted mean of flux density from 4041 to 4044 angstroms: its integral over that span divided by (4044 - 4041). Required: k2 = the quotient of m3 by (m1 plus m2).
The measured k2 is 0.53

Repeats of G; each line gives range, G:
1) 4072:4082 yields 2.8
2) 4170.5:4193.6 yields 6.9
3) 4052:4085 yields 5.8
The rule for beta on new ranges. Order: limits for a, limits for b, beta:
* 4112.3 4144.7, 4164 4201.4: 88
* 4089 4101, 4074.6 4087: -5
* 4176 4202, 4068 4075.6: -512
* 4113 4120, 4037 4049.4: 151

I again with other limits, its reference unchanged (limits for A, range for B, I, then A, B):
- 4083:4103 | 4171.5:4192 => -0.22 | -13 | 2.8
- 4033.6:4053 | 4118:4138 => -0.30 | -8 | 2.3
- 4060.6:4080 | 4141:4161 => 0.48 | 4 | 1.9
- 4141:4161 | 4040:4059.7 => -0.22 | -13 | 2.8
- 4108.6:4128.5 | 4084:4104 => -0.30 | -23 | 6.8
